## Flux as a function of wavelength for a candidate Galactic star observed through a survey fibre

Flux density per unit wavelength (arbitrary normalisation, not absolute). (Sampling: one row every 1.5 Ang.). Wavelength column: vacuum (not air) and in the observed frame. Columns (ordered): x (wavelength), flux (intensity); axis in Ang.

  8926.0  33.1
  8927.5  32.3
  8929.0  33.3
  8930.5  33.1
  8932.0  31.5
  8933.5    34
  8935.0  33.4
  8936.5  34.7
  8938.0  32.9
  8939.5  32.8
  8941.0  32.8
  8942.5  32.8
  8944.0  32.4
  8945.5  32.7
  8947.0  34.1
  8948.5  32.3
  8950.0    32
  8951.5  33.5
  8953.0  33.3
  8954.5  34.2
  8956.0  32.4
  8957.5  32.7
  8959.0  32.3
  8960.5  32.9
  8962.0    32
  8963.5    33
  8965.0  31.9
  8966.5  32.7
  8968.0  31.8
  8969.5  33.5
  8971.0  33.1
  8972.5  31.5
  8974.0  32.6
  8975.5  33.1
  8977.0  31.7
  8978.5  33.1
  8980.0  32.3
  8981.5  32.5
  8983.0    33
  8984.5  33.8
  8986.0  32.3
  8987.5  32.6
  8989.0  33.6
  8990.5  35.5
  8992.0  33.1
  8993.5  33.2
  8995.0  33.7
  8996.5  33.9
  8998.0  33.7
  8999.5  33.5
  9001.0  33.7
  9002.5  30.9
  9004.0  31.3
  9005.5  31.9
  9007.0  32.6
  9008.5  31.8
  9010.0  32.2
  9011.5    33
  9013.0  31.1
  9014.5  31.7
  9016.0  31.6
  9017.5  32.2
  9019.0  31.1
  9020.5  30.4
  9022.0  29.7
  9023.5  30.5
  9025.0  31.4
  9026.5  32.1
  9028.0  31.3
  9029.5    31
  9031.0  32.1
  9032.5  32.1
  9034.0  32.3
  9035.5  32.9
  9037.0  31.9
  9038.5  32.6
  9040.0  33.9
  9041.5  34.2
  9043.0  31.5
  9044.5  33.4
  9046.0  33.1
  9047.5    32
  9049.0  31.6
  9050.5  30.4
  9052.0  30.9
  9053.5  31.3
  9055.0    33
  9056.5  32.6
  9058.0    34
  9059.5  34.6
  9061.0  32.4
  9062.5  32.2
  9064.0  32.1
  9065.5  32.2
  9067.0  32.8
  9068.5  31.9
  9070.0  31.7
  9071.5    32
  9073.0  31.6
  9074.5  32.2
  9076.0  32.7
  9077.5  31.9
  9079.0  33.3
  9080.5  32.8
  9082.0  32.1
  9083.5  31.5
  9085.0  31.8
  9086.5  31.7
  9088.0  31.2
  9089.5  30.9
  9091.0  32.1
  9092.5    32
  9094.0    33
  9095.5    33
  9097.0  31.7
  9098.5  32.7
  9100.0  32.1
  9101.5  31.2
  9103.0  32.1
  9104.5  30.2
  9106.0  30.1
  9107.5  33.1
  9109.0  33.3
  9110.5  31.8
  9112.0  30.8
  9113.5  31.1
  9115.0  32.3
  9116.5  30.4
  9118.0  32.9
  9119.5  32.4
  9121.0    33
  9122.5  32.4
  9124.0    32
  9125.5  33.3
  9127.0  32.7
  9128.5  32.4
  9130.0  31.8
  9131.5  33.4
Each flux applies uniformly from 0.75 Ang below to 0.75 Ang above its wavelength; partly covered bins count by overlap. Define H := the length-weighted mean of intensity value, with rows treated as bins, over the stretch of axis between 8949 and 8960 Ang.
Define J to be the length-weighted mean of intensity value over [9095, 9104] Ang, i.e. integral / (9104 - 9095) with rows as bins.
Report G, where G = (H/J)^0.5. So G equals 1.01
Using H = 32.9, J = 32.1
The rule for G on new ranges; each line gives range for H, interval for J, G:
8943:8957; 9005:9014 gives 1.01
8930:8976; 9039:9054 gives 1.01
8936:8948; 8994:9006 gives 1.00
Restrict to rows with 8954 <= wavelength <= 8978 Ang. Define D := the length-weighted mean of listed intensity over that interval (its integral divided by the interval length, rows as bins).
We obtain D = 32.6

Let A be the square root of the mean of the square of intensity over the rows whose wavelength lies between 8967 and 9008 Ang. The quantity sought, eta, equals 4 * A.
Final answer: 132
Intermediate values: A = 32.9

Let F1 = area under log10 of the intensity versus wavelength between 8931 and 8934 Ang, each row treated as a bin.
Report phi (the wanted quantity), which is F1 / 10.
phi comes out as 0.5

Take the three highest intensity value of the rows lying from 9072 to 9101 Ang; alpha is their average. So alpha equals 33.1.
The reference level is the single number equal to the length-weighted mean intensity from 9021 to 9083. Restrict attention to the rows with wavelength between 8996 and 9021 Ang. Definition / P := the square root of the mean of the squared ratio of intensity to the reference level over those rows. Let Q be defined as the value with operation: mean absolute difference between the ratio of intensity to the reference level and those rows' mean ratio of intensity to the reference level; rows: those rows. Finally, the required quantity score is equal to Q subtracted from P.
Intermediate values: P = 1.00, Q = 0.028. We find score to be 0.97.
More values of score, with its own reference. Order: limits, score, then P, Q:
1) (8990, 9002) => 1.04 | 1.05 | 0.014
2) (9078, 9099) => 0.98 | 1.00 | 0.018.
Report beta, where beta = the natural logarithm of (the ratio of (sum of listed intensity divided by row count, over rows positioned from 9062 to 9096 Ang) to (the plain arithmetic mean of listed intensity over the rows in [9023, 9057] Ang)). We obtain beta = 0.001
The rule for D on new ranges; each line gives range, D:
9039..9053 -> 32.3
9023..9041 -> 32.1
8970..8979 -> 32.5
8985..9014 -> 32.8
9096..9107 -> 31.5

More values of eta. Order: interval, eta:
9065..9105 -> 128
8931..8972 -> 132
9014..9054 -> 127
